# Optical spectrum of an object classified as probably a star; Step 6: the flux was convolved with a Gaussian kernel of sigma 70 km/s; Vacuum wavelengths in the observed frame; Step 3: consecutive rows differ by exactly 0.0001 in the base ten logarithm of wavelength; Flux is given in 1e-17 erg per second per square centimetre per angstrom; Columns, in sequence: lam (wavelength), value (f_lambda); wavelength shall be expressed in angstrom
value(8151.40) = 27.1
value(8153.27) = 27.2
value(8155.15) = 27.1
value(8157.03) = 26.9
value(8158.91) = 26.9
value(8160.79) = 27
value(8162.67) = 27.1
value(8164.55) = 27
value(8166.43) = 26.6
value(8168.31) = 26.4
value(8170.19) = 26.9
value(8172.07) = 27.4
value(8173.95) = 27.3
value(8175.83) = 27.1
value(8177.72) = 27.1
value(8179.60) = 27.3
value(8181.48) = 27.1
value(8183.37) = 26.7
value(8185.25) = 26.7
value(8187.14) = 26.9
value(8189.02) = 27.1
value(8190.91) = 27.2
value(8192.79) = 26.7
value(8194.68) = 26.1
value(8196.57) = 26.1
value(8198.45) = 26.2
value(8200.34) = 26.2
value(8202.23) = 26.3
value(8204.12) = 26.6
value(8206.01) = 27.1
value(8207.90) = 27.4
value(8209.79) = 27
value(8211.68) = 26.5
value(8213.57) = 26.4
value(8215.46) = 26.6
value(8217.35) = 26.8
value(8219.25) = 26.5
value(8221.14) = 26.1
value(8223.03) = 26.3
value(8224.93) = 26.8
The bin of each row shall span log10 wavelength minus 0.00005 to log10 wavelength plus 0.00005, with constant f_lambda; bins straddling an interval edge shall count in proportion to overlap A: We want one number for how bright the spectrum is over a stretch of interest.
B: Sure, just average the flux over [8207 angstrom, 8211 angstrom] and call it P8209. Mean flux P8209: 27.2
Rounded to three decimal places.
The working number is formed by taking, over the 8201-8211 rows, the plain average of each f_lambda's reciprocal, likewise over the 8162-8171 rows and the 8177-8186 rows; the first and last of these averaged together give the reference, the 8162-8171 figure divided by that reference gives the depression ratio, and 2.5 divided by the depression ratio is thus 2.488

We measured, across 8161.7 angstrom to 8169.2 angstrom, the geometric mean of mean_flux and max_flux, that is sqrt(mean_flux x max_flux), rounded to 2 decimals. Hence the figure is 26.94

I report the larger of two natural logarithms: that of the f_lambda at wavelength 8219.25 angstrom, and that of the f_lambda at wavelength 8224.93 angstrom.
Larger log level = 3.29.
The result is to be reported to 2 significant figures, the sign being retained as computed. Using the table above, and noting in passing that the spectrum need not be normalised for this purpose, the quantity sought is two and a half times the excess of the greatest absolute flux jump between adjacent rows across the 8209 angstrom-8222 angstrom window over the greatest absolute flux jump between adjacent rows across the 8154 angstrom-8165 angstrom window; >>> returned 0.75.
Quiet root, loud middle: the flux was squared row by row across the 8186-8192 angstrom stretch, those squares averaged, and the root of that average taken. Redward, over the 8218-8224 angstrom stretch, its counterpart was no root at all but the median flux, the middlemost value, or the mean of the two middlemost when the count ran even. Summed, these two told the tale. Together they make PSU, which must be 53.4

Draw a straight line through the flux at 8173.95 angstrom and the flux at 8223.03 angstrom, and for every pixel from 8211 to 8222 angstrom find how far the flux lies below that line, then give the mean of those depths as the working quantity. -0.05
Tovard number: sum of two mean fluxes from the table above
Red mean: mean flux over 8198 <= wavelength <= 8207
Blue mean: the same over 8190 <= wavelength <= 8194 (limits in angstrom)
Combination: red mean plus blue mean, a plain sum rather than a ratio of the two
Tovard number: 53.4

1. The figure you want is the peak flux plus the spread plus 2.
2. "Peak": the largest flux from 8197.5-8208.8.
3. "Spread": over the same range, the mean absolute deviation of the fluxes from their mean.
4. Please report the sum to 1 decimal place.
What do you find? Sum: 29.8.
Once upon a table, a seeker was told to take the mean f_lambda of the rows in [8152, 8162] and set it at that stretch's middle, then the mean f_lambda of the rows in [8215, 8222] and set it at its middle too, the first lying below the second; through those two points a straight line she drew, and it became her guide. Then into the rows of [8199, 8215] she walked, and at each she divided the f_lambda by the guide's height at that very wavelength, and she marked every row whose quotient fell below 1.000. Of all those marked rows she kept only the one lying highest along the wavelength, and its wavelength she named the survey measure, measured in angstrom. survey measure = 8213.57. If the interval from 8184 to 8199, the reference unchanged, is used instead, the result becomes 8198.45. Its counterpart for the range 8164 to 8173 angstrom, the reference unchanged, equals 8170.19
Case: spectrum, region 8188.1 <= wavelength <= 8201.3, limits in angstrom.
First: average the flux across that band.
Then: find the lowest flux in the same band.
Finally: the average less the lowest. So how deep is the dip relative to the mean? 0.41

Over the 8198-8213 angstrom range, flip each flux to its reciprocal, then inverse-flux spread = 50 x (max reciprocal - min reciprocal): 0.08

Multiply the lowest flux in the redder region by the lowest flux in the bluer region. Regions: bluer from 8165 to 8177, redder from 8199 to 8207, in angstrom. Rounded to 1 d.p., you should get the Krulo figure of 691.7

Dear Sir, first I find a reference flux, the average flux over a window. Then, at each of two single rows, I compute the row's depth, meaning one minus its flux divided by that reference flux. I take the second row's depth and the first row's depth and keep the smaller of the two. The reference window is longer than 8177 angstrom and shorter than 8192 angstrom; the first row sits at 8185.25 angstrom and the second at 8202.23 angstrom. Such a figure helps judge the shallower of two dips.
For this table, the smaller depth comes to 0.012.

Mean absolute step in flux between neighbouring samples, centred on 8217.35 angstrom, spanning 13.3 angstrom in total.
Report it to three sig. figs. 0.233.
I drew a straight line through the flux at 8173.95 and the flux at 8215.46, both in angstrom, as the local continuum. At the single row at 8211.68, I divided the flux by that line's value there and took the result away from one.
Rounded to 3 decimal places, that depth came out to 0.006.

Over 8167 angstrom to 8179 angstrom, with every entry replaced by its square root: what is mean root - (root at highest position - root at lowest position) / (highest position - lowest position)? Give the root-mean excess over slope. 5.19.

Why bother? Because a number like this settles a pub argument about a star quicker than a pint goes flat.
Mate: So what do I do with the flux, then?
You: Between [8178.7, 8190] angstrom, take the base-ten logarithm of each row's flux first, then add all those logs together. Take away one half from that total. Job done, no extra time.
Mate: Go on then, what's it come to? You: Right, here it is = 8.08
